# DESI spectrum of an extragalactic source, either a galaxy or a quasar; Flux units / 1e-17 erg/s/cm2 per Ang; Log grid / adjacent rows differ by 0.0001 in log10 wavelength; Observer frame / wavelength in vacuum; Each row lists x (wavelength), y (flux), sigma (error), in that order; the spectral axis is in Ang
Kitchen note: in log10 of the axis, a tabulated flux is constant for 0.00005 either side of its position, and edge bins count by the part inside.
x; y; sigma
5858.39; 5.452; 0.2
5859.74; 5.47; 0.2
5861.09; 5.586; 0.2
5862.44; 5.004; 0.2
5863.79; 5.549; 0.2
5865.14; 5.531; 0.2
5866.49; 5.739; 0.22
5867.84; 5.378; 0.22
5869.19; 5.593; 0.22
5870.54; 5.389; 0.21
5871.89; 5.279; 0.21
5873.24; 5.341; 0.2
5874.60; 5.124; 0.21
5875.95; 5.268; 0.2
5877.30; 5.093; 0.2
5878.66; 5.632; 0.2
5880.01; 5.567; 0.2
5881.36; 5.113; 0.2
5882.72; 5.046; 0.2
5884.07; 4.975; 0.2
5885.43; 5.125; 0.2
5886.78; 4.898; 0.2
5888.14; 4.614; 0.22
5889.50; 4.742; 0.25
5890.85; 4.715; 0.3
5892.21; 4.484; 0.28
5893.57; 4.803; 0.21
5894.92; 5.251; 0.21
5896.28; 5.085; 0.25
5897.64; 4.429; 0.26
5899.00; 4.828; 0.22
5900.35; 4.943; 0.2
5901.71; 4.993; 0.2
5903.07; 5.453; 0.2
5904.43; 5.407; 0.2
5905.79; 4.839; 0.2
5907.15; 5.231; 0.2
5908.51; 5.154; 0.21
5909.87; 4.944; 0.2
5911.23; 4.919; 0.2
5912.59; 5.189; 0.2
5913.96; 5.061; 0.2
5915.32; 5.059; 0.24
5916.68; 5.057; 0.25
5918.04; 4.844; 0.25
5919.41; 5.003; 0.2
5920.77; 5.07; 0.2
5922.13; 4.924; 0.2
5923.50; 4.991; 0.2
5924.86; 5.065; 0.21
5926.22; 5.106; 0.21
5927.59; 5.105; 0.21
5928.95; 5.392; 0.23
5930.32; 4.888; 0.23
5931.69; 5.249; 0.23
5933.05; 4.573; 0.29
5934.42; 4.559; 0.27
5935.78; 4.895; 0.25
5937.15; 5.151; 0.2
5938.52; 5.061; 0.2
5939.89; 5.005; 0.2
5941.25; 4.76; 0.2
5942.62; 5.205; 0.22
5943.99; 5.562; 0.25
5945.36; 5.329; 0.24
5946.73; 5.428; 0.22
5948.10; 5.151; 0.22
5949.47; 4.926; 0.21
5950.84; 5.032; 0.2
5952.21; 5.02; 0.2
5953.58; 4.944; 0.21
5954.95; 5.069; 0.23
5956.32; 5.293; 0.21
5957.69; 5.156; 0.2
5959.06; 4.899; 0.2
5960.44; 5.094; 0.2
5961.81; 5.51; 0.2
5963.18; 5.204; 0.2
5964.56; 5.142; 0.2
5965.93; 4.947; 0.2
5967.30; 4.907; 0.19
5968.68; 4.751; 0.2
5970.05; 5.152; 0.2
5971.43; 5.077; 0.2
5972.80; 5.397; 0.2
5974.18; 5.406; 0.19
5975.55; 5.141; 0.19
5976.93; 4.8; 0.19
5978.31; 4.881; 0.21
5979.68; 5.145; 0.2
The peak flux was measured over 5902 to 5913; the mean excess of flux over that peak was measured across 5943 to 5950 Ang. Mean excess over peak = -0.17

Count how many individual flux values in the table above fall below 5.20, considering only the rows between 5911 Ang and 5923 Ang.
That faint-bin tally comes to 9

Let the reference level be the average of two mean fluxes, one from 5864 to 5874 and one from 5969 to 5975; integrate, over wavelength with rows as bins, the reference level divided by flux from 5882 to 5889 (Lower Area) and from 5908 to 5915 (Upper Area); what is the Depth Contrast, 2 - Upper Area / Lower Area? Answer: 1.02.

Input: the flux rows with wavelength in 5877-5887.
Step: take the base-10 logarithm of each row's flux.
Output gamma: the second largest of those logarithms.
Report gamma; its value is 0.746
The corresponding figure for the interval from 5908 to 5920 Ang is 0.712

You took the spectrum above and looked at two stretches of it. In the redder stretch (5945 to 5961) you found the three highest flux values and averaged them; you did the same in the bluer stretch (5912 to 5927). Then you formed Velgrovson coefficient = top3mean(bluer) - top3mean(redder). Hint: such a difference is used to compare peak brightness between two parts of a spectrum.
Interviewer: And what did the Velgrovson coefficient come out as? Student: -0.23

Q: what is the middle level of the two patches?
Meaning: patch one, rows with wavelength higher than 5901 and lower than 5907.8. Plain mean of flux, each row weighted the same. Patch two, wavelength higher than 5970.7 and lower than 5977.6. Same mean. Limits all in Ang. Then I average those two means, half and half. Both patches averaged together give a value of 5.17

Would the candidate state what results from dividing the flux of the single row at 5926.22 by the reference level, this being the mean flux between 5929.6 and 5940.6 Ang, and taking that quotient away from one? -0.037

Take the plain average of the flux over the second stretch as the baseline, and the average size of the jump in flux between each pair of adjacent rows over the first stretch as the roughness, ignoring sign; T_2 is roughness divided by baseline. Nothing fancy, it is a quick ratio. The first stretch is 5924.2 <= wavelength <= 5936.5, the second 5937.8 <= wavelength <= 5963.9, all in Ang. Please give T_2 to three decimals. 0.054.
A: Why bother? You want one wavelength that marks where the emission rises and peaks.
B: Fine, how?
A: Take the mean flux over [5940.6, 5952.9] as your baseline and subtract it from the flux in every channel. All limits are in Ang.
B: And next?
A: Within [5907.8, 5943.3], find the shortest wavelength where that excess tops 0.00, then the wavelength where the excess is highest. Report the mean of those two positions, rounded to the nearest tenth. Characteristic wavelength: 5920.8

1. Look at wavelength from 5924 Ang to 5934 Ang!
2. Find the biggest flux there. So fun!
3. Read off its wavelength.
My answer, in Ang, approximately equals 5928.95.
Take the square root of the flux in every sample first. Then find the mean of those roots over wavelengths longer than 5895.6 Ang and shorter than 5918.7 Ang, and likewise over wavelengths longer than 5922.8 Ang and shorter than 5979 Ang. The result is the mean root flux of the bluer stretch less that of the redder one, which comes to -0.012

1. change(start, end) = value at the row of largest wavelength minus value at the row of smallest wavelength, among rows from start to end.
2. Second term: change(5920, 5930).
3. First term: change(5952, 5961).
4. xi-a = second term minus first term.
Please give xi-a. 0.25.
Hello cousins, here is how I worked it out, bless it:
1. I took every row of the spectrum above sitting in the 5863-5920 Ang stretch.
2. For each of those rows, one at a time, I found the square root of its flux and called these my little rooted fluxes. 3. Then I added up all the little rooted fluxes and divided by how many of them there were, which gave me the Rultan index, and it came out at 2.26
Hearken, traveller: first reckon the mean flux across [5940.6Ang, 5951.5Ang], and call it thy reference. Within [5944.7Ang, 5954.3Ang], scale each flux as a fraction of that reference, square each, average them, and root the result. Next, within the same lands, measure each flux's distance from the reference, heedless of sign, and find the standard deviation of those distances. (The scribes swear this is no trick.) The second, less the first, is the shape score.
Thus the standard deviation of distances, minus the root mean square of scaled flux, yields -0.91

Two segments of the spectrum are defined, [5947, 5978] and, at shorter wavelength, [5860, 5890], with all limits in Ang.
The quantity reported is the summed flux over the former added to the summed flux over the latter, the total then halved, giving 114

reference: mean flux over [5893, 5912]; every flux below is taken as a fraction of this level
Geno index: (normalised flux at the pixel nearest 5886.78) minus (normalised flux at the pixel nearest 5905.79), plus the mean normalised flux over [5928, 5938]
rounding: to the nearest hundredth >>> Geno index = 1.00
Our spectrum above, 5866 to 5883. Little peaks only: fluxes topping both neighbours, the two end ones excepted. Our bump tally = 4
